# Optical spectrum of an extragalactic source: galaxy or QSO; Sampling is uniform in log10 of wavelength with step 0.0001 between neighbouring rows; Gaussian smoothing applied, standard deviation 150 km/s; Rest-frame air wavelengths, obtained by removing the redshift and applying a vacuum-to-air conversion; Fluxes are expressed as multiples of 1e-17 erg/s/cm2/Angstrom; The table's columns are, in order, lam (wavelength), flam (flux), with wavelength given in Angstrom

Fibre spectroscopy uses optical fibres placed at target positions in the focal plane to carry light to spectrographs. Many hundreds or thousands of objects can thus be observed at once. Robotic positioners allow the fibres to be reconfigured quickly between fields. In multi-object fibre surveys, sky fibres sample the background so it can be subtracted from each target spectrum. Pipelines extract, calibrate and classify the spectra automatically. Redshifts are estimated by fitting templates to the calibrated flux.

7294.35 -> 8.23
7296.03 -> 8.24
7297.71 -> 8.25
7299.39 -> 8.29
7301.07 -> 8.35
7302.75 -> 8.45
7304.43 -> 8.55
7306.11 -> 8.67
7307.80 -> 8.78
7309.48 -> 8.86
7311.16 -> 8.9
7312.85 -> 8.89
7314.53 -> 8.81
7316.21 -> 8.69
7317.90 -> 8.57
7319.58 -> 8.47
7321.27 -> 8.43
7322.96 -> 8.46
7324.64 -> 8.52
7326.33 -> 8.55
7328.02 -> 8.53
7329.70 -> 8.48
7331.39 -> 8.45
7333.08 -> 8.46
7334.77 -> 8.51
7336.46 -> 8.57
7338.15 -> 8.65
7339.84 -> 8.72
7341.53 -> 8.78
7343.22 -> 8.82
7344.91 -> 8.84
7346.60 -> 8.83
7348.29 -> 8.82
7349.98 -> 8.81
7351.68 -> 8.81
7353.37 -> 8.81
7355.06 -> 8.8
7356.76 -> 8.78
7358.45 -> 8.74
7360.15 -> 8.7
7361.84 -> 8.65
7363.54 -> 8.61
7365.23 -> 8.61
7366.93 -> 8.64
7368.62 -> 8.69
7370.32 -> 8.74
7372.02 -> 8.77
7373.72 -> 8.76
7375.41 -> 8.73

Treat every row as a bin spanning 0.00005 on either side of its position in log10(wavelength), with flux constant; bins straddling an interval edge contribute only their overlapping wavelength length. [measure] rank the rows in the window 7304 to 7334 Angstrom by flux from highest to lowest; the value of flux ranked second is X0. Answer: 8.89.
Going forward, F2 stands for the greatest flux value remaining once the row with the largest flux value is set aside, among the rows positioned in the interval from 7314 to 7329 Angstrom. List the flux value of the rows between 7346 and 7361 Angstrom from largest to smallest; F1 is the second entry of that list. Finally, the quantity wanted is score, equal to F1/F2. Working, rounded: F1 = 8.82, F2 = 8.69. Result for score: 1.015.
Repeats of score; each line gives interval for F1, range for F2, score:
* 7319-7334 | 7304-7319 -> 0.960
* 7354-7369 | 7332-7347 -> 0.994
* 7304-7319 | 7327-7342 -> 1.019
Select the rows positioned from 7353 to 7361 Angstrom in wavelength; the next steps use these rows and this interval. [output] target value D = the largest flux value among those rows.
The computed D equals 8.81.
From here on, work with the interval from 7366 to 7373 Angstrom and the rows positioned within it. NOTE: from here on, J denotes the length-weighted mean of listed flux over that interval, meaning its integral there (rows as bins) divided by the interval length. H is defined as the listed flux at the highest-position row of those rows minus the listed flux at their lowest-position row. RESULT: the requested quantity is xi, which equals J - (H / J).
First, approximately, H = 0.13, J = 8.7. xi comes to 8.7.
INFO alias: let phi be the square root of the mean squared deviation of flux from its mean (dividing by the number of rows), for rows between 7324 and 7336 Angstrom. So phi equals 0.035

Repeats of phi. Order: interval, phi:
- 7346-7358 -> 0.015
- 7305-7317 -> 0.086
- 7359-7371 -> 0.045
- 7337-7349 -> 0.065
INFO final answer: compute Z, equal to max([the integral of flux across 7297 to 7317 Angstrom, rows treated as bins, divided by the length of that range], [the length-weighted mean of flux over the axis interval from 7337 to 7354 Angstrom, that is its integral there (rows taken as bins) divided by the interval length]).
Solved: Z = 8.79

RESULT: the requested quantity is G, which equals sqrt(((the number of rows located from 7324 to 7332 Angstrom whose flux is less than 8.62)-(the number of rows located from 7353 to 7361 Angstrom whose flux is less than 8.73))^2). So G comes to 4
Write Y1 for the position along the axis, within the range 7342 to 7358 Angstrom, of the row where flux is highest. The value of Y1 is 7344.91 Angstrom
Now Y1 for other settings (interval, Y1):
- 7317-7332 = 7317.90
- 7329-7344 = 7343.22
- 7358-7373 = 7372.02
